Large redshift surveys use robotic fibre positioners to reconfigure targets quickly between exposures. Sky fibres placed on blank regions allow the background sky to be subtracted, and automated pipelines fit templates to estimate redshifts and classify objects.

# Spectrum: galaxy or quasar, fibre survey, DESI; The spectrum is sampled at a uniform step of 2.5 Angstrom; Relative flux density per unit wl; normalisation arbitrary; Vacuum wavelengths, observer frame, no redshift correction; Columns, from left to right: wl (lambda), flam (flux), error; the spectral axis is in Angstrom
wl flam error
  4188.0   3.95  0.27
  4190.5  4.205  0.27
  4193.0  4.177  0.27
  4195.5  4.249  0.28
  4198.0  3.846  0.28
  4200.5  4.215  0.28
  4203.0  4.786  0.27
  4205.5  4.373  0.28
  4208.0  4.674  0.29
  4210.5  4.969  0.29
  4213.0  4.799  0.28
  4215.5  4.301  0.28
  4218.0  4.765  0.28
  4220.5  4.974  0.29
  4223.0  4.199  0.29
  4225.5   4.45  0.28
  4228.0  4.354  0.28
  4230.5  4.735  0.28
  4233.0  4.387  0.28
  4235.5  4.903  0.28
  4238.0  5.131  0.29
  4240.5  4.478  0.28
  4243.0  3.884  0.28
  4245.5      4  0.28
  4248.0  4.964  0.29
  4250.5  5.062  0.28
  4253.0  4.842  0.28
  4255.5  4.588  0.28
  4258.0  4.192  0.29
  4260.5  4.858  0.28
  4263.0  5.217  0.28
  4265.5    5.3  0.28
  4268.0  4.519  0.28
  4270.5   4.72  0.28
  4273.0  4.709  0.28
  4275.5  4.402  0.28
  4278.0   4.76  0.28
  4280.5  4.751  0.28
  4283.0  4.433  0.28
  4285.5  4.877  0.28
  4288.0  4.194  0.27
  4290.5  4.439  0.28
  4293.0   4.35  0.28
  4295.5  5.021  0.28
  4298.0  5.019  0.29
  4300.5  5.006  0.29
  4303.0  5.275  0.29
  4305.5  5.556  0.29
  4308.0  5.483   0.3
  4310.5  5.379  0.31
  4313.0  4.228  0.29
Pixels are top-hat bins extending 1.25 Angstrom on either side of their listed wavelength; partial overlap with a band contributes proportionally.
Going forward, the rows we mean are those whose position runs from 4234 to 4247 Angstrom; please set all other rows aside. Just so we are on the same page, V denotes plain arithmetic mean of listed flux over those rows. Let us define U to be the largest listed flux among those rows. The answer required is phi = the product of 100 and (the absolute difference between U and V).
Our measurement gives 65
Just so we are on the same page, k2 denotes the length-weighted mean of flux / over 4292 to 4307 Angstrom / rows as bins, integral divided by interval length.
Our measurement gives 5.06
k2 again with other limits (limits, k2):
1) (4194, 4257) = 4.55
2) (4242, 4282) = 4.68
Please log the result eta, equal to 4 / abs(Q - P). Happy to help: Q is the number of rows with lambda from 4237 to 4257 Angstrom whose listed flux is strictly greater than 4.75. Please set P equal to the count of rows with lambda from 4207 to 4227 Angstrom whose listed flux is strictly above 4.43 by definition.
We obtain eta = 2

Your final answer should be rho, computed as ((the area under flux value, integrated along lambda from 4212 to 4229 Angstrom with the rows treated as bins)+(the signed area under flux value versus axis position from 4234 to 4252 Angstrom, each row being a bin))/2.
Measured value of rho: 80.3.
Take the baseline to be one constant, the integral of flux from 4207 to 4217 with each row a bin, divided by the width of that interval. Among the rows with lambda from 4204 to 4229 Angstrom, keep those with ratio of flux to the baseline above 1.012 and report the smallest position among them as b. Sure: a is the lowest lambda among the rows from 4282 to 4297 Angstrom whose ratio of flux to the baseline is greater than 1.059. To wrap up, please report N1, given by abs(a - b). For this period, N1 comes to 85.0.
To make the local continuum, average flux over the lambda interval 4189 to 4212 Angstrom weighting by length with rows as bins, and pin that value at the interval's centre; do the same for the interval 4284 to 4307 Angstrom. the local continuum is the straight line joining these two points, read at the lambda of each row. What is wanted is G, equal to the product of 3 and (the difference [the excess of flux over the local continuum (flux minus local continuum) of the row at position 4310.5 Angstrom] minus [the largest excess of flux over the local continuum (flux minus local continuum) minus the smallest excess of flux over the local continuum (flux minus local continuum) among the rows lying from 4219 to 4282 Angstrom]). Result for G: -2.6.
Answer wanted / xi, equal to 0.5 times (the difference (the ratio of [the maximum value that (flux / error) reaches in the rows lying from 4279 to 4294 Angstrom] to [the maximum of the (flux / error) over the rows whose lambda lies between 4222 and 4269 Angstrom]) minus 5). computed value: -2.04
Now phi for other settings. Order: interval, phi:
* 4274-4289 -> 31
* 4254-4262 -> 31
